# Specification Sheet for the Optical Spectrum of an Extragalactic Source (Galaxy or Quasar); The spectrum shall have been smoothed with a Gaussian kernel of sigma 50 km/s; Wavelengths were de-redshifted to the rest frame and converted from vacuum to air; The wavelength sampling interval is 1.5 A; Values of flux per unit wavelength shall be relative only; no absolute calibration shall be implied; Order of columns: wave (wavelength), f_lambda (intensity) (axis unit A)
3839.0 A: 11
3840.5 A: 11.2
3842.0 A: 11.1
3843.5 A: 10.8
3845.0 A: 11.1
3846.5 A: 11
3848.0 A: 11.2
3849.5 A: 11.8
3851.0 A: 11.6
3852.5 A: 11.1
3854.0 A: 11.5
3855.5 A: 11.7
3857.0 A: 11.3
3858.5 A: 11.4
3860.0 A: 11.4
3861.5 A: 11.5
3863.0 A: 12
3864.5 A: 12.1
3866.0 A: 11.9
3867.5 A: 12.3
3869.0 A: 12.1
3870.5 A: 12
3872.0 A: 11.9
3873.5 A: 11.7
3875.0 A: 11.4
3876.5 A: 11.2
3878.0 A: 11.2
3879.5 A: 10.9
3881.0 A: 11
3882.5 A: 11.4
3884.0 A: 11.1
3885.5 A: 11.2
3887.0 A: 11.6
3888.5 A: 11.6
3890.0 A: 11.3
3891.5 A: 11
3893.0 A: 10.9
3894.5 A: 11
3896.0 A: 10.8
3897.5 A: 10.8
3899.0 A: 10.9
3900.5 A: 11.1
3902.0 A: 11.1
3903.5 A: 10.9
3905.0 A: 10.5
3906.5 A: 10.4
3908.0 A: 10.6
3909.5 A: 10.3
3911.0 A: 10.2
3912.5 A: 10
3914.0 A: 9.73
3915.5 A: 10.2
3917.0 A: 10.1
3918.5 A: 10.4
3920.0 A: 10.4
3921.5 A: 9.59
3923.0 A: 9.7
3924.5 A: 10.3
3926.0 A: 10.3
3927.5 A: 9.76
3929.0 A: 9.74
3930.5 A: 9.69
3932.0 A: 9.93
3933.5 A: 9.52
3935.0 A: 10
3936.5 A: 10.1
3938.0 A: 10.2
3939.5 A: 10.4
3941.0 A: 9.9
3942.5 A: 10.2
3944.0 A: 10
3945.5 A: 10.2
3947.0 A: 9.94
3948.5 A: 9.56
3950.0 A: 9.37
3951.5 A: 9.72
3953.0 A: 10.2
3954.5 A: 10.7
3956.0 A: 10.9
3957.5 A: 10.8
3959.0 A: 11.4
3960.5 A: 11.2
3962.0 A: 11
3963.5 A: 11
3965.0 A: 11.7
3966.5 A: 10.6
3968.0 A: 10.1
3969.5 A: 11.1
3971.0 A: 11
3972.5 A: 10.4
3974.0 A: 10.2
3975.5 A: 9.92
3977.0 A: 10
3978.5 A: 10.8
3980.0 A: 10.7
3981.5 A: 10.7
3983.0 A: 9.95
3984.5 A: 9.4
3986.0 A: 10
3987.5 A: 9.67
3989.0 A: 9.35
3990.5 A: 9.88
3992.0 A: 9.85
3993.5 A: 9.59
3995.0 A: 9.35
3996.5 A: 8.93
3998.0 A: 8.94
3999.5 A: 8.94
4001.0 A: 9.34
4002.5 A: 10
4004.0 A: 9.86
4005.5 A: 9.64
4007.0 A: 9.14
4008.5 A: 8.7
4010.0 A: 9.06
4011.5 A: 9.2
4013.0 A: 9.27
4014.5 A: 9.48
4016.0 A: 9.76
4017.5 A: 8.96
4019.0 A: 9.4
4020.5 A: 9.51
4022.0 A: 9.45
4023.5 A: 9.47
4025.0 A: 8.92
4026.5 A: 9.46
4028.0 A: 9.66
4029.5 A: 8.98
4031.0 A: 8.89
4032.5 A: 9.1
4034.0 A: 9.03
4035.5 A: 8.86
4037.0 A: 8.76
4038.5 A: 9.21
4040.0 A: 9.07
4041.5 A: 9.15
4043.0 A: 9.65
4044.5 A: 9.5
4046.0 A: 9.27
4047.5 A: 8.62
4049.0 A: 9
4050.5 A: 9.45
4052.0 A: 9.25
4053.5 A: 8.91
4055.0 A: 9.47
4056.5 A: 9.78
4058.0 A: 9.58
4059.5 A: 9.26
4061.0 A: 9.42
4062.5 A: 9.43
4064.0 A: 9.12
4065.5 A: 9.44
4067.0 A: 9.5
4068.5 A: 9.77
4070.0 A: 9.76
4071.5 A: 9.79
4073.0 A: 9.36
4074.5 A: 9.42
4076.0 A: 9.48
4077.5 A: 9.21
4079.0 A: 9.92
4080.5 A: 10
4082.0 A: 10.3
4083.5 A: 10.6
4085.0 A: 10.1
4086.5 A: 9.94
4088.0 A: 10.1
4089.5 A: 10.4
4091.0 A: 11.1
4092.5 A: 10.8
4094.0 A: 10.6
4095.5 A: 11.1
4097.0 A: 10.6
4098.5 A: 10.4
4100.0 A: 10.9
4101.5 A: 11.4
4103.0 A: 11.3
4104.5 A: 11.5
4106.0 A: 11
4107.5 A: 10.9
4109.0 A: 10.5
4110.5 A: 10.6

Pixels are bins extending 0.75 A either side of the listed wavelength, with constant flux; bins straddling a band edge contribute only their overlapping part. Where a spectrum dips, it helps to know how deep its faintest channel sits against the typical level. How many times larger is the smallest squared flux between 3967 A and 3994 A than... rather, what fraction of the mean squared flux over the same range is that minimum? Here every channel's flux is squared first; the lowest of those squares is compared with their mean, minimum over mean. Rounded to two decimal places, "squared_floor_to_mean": 0.85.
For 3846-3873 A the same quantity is 0.89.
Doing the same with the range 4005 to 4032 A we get 0.88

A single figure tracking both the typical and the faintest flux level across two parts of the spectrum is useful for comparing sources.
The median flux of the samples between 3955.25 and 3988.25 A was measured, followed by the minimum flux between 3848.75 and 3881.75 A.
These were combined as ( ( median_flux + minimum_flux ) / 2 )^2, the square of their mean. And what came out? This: 117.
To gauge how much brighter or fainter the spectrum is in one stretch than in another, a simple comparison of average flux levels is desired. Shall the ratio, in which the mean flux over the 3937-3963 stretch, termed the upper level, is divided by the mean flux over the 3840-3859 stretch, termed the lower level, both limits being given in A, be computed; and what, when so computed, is 0.92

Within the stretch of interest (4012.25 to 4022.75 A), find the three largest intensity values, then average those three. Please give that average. 9.6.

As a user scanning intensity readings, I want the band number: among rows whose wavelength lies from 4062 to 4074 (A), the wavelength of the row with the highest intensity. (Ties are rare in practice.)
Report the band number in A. 4071.5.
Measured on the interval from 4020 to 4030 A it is 4028.0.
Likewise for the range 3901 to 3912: 3902.0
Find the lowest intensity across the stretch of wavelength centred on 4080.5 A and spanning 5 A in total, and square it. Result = 98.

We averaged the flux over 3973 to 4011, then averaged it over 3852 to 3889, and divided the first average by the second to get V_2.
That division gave 0.84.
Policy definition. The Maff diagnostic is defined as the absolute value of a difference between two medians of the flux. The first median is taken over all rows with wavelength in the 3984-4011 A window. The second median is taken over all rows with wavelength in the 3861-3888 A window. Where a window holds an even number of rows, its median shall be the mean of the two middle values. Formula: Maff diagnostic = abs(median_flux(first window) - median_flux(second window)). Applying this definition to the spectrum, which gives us 2.2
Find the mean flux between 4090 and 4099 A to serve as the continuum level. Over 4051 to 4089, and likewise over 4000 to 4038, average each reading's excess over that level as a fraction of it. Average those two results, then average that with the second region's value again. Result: -0.13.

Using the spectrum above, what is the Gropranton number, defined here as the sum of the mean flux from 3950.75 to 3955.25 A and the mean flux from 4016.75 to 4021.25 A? 19.5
